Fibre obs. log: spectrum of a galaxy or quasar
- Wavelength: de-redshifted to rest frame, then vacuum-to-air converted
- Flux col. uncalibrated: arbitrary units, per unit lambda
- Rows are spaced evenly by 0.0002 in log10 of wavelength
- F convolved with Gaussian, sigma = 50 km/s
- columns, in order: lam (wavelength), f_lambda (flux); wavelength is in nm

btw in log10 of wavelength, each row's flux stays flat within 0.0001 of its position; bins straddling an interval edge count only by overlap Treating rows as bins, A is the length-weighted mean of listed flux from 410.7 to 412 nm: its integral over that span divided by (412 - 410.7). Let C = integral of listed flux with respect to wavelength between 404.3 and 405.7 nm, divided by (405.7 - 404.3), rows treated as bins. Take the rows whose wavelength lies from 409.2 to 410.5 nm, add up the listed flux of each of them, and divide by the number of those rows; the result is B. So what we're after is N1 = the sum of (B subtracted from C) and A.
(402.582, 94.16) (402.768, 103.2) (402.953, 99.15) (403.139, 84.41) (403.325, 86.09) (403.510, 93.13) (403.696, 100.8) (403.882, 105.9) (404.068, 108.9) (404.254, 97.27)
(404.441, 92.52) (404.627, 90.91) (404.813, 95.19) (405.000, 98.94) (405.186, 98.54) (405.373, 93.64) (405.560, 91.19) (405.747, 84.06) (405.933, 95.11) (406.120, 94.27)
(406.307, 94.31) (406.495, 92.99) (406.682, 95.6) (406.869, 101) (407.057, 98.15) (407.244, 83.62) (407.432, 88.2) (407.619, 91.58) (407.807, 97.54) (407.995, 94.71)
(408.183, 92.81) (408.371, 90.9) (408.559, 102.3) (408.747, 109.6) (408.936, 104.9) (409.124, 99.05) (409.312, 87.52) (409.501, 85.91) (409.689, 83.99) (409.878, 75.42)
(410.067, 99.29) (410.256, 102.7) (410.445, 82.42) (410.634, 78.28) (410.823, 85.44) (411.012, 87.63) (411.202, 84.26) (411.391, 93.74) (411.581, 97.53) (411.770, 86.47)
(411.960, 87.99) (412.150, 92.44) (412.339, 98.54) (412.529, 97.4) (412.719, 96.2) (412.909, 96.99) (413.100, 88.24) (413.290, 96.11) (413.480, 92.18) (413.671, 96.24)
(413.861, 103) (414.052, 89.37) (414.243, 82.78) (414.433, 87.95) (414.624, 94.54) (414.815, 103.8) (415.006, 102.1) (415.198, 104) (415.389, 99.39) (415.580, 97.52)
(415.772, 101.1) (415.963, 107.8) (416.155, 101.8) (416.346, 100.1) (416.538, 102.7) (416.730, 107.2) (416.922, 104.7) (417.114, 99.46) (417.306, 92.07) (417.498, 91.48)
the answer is 95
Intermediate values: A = 89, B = 88.2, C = 94.1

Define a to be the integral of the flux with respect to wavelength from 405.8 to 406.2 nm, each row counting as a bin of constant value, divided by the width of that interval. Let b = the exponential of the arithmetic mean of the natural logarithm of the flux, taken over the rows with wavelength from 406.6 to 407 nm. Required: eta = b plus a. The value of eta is 192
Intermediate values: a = 94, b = 98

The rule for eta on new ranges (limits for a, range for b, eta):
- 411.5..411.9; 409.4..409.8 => 176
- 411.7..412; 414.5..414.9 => 186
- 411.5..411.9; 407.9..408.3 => 185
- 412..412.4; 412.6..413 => 191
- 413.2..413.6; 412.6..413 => 191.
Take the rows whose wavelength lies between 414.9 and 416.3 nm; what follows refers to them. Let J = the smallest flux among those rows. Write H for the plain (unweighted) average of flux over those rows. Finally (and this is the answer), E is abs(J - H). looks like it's 4.4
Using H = 102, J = 97.52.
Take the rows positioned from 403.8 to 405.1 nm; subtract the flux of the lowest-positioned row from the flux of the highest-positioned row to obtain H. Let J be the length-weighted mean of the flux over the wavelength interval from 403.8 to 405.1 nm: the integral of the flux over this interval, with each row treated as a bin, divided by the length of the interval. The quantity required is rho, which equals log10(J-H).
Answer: 2.02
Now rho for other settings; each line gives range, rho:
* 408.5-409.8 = 2.06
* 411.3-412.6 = 1.95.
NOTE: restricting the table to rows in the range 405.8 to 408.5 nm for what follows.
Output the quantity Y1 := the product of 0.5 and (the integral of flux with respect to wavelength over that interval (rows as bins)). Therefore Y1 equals 126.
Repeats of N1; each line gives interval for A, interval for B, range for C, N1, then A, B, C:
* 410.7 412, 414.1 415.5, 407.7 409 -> 91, 89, 96.4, 98.7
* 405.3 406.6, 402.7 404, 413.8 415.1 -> 91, 92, 96.1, 94.6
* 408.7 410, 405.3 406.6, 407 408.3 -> 92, 92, 92.2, 92.2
